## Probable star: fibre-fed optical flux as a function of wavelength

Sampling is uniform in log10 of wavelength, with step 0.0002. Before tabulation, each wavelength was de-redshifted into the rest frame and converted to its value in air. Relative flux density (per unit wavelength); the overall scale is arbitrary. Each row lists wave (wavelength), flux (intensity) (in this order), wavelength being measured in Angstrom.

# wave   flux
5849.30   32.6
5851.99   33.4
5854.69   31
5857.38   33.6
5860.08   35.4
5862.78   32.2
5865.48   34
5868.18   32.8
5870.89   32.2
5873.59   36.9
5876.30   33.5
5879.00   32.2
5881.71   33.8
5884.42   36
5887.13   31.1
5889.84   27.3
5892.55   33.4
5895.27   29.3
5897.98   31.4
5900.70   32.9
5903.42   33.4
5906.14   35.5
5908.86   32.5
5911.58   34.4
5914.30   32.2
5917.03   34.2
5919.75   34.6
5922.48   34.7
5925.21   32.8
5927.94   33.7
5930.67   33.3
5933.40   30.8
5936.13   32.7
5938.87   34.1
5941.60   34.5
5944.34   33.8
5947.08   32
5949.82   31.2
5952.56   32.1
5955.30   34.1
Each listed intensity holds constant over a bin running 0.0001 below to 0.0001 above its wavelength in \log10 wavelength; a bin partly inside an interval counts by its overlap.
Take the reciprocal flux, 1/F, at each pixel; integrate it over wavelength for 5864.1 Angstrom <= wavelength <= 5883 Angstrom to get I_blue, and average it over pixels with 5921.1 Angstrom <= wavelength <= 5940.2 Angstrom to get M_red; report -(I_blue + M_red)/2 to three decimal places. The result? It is -0.297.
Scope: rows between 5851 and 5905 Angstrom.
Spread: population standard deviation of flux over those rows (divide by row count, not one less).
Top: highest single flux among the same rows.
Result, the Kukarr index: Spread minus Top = -34.8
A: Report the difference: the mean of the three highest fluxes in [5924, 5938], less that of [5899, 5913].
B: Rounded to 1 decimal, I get -1.2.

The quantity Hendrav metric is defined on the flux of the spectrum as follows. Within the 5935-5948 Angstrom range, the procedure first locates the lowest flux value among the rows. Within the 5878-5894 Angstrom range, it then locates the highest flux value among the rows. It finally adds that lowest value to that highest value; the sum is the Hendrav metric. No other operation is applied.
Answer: 68.0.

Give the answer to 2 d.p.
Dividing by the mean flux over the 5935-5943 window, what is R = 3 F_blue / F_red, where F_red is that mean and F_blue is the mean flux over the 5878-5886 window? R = 3.02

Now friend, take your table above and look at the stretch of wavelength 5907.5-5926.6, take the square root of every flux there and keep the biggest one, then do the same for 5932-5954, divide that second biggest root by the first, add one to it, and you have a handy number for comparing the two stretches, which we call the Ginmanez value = 2.00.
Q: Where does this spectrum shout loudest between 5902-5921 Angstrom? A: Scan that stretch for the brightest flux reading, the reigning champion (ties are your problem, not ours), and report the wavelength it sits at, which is 5906.14 Angstrom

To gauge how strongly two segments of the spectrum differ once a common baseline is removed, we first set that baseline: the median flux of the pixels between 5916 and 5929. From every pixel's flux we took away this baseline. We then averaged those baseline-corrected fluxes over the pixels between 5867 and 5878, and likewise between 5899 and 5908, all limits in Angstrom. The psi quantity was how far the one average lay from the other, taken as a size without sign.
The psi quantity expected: 0.1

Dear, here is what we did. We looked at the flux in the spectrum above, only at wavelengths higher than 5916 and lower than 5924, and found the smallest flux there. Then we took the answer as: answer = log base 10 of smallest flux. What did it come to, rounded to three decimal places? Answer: 1.534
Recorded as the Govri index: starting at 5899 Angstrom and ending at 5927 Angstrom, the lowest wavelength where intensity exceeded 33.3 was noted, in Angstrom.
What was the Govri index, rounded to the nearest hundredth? 5903.42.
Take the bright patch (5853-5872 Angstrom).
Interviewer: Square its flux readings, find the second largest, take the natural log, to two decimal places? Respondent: 7.05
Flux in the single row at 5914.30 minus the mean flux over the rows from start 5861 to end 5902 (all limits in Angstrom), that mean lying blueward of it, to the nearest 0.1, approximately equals -0.4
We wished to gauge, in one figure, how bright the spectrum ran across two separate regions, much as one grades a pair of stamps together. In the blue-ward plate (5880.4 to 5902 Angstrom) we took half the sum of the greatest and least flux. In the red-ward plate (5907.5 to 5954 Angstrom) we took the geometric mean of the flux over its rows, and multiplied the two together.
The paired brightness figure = 1049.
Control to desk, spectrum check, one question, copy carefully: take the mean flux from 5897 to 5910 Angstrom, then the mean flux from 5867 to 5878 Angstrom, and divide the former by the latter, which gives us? 0.98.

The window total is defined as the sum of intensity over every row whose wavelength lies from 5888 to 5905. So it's 188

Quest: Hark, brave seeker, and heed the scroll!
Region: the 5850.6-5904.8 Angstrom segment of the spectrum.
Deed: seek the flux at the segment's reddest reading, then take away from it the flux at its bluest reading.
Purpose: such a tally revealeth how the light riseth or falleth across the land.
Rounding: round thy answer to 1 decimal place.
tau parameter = 0.0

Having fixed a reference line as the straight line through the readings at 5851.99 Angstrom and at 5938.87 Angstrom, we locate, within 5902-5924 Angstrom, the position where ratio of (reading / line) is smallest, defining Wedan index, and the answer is 5914.30 Angstrom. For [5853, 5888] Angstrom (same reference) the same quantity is 5887.13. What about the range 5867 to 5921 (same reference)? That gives 5889.84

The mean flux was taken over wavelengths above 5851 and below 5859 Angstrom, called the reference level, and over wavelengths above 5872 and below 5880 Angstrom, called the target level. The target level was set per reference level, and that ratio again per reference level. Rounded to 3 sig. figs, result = 0.0320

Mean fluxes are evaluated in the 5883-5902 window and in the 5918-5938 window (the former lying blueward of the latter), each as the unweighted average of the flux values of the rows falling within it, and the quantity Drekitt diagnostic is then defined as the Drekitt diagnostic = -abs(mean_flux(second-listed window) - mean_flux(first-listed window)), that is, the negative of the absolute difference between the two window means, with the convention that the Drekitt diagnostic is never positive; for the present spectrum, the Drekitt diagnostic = -1.6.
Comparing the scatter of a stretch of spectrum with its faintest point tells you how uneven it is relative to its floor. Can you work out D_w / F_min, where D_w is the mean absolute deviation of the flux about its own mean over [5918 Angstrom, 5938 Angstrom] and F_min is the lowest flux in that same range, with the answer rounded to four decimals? 0.0314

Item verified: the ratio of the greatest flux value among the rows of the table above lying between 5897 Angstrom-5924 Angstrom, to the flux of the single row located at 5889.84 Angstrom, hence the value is 1.30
